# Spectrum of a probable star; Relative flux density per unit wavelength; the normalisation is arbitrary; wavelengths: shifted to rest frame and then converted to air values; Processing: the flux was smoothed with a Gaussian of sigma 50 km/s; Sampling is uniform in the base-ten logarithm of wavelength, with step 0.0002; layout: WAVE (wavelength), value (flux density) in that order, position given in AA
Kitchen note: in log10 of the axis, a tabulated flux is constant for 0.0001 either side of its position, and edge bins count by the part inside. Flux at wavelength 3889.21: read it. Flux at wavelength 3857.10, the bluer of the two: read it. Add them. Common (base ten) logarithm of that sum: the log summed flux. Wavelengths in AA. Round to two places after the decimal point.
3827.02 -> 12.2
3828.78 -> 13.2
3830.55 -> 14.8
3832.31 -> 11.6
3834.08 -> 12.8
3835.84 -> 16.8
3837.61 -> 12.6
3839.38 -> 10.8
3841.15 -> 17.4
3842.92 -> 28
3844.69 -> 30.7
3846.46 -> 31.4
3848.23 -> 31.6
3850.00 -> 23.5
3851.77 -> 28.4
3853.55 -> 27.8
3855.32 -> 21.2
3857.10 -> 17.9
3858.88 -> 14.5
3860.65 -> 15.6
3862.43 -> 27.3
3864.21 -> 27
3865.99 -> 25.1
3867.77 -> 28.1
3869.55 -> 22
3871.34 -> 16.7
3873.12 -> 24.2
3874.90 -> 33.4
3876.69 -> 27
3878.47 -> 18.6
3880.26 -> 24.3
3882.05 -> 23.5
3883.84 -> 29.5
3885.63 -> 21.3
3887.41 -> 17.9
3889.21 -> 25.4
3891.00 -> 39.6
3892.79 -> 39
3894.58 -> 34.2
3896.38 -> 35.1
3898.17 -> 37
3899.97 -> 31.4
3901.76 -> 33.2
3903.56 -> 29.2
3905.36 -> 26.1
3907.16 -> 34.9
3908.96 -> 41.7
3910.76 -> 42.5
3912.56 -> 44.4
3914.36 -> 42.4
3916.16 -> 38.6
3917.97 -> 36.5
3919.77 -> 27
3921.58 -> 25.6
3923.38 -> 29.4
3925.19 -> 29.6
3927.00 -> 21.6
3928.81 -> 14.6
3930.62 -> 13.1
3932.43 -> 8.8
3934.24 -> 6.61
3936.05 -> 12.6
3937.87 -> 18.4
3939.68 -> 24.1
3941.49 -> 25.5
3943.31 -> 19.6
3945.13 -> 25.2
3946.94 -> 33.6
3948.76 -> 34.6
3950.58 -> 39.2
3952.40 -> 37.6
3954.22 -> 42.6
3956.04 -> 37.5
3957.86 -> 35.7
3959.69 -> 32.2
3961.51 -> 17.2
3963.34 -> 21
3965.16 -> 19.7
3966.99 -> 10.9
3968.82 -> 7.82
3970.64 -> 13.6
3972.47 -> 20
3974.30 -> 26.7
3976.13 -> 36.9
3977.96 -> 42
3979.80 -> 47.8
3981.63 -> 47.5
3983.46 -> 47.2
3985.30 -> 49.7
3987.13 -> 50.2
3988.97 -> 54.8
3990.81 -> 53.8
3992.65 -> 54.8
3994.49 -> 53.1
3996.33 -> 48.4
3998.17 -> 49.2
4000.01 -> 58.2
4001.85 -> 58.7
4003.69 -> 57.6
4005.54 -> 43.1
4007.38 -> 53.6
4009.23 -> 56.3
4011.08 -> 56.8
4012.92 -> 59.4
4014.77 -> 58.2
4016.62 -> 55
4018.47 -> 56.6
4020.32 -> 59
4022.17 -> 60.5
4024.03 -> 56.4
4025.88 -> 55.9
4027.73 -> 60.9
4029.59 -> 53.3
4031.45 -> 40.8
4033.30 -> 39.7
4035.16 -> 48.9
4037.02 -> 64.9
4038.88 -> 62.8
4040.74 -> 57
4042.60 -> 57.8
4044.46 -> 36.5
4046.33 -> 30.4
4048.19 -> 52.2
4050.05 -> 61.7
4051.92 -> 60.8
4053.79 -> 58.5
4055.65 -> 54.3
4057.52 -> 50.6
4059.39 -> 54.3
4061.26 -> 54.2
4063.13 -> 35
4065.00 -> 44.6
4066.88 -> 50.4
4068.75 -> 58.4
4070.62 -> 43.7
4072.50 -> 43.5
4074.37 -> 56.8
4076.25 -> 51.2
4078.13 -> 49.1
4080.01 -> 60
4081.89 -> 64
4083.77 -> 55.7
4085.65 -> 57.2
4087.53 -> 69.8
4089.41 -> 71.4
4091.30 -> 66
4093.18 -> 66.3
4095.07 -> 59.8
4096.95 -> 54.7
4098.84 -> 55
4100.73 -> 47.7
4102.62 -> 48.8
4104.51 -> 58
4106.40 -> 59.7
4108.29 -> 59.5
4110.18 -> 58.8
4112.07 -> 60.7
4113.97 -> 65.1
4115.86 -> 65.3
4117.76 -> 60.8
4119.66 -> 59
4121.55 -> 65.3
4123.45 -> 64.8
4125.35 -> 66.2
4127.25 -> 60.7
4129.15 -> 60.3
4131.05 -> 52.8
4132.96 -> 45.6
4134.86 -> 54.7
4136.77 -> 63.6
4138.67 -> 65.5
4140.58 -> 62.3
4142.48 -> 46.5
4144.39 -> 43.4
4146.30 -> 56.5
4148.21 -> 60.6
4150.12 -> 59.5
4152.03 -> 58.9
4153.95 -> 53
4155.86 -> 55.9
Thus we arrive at 1.64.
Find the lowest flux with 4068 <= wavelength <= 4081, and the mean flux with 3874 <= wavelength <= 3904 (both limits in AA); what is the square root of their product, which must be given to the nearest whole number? 36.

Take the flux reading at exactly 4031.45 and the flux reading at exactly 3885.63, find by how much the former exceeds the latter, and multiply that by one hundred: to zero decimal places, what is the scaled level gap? 1950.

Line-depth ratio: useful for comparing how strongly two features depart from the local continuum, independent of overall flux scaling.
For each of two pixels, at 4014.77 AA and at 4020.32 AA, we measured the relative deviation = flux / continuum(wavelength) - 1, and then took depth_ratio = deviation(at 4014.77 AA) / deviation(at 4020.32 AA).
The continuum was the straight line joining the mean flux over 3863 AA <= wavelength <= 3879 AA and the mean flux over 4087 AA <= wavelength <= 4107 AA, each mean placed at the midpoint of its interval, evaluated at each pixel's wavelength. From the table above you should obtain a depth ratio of 1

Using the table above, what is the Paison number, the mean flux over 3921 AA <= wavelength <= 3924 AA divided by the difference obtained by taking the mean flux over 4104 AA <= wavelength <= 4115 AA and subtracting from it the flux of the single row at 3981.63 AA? 2.1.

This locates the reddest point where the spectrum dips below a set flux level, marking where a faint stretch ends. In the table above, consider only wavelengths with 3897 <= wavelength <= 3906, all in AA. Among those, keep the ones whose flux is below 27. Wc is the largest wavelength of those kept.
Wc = 3905.36 AA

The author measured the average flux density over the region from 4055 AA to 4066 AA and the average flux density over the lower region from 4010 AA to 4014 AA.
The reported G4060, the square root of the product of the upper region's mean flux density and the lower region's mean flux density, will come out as 53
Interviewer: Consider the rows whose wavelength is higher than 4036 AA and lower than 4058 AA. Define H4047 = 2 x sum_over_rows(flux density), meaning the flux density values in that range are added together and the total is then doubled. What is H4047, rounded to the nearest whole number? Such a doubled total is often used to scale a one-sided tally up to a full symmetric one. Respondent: 1295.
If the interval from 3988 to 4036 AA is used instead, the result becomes 2806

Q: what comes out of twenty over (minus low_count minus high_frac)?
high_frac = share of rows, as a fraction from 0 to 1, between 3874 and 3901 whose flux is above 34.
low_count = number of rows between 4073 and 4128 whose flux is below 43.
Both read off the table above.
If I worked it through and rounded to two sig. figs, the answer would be -60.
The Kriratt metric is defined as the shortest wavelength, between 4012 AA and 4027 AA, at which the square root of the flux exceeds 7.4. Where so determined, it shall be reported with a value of 4012.92 AA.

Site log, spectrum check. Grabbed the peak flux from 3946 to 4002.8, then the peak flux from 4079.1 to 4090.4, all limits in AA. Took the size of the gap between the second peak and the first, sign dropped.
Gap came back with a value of 13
